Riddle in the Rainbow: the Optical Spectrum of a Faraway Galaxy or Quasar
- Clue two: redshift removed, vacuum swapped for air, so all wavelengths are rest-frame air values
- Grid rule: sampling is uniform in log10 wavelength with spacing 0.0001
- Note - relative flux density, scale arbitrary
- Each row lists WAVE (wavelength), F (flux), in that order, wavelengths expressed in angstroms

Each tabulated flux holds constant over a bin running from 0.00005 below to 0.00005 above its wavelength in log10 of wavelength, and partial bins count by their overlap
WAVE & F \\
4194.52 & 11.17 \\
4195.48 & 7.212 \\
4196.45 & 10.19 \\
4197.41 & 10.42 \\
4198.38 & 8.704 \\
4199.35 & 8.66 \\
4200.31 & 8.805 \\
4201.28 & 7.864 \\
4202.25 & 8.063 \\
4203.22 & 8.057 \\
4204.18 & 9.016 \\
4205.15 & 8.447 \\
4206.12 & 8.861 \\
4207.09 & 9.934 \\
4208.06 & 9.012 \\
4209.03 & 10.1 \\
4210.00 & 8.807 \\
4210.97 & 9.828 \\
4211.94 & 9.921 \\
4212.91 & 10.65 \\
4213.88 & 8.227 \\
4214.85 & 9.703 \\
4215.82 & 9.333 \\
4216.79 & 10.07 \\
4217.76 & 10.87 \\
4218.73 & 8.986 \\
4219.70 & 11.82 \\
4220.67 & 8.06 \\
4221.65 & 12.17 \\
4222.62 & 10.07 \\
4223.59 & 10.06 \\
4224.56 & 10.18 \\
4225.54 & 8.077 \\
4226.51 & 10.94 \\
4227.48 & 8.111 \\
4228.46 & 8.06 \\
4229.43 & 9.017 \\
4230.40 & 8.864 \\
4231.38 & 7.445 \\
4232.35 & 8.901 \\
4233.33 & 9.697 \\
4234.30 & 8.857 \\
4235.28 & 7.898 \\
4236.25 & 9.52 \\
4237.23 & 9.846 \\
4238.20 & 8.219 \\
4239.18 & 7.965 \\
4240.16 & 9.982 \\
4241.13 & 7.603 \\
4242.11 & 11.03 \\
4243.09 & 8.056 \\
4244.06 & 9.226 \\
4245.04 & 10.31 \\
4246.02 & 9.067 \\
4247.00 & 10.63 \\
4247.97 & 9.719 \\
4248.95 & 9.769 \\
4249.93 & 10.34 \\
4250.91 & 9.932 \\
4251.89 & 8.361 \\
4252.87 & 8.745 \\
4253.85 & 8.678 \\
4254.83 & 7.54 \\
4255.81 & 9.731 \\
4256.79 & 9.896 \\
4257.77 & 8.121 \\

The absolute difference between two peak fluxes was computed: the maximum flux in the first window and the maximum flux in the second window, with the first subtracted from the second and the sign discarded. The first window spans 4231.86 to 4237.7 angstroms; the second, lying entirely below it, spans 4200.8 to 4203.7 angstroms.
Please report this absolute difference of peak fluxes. 1.8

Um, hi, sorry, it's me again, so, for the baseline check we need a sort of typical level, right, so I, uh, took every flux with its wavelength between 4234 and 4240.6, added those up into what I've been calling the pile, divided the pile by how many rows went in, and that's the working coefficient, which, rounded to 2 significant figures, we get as 8.9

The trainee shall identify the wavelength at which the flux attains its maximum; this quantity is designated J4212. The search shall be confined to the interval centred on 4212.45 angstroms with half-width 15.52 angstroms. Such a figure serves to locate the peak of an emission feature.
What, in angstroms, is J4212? 4221.65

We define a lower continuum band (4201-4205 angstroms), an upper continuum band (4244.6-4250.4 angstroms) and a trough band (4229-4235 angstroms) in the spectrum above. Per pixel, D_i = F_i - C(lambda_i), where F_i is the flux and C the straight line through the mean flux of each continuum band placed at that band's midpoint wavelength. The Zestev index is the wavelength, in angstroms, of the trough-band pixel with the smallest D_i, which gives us 4231.38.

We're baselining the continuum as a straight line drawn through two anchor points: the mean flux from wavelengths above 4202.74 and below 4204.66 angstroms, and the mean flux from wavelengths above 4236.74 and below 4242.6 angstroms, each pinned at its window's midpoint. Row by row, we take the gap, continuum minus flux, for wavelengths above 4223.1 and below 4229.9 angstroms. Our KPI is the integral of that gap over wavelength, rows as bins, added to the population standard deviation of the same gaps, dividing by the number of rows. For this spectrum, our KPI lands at -1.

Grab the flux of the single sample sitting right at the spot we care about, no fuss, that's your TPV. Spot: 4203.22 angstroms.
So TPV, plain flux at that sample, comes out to 8.057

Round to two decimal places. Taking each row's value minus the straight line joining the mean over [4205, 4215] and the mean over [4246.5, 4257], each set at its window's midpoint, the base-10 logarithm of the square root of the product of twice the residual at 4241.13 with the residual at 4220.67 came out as 0.34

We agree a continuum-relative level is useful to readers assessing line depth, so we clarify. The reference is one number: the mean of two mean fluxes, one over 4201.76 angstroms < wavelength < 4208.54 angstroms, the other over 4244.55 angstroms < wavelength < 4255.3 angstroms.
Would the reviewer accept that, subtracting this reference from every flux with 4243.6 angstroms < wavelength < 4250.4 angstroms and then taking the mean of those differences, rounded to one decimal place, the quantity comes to 0.8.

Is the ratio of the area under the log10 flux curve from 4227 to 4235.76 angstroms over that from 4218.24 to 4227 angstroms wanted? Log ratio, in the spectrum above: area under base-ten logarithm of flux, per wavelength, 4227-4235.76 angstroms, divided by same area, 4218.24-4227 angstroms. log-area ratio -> 0.93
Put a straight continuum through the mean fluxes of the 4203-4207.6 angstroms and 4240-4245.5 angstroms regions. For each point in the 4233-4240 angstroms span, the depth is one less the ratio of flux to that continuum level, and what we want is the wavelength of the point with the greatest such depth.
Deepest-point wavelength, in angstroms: 4235.28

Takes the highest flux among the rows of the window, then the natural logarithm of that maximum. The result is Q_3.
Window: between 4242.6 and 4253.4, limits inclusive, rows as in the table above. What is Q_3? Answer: 2.36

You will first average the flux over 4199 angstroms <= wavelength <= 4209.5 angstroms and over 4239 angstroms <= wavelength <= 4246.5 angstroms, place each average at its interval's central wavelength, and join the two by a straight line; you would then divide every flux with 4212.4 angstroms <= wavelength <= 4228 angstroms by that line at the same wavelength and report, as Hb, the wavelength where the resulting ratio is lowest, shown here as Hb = 4225.54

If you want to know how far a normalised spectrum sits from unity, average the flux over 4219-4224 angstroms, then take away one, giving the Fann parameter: 9.4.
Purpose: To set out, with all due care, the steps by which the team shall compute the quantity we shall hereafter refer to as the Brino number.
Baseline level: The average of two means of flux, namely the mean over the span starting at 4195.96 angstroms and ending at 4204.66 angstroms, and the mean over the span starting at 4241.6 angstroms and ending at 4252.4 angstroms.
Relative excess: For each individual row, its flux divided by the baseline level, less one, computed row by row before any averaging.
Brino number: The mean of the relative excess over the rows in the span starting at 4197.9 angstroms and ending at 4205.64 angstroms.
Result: -0.09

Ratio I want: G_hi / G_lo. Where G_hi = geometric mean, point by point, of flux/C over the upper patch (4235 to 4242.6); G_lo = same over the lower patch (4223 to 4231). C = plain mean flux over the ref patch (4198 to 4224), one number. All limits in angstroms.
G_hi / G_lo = 0.98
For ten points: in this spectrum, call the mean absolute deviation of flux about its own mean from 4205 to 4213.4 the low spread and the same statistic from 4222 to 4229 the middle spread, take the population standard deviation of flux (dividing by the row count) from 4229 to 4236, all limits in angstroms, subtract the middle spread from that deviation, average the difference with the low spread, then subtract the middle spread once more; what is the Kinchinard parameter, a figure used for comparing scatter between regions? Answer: -1.0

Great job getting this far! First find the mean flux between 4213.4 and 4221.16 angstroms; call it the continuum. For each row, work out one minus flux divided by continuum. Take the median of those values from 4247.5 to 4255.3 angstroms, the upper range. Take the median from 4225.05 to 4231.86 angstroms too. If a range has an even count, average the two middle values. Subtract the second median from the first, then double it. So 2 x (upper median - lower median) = -0.23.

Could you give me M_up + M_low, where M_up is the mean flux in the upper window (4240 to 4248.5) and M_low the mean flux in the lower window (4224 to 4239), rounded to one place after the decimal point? 18.4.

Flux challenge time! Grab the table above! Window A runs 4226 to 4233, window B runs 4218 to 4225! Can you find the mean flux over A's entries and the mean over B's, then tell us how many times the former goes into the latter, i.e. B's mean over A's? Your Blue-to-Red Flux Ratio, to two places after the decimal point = 1.16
